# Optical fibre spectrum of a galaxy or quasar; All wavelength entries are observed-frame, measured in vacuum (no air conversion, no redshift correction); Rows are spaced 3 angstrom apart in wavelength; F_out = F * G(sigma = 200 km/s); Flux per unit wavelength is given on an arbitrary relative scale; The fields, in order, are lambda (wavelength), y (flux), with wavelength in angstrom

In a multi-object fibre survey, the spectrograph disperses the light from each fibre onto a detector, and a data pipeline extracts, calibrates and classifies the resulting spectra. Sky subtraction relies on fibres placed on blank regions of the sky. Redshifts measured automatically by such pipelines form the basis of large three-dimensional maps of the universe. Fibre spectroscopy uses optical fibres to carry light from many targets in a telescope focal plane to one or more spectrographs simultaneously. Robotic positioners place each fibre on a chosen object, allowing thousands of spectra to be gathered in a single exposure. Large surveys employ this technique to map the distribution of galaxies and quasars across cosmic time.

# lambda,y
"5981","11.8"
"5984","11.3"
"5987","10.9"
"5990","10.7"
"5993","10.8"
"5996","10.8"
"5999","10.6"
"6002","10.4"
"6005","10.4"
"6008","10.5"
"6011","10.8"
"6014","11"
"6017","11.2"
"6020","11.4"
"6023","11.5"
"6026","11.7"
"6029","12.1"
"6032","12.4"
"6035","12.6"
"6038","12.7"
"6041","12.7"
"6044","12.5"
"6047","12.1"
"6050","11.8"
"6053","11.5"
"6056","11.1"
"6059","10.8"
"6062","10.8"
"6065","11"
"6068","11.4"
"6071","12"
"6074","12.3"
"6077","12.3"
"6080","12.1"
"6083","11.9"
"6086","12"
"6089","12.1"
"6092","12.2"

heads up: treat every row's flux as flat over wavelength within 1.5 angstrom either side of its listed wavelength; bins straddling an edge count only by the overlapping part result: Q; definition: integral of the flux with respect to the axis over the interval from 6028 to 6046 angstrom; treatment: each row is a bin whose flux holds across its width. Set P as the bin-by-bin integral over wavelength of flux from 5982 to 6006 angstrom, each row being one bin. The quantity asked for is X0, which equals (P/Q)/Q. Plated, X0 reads 0.0051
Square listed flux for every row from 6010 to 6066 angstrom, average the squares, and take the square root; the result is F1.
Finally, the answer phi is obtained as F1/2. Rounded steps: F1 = 11.7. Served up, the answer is 5.8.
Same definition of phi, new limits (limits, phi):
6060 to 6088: 5.9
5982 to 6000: 5.4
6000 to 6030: 5.6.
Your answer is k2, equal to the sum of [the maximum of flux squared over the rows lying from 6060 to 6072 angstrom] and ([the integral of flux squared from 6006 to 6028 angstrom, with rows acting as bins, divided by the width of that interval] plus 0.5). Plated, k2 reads 269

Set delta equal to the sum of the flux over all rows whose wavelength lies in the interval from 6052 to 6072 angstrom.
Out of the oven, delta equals 78.6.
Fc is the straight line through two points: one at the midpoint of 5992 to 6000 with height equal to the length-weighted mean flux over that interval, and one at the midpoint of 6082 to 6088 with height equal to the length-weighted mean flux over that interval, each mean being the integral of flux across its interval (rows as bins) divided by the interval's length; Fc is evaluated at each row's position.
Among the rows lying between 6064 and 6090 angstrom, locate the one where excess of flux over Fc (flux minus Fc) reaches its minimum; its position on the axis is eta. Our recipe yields 6065 angstrom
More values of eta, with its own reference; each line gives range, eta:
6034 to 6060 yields 6059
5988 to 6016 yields 6005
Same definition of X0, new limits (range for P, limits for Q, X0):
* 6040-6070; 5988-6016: 0.0039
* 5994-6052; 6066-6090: 0.0081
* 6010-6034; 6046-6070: 0.0038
